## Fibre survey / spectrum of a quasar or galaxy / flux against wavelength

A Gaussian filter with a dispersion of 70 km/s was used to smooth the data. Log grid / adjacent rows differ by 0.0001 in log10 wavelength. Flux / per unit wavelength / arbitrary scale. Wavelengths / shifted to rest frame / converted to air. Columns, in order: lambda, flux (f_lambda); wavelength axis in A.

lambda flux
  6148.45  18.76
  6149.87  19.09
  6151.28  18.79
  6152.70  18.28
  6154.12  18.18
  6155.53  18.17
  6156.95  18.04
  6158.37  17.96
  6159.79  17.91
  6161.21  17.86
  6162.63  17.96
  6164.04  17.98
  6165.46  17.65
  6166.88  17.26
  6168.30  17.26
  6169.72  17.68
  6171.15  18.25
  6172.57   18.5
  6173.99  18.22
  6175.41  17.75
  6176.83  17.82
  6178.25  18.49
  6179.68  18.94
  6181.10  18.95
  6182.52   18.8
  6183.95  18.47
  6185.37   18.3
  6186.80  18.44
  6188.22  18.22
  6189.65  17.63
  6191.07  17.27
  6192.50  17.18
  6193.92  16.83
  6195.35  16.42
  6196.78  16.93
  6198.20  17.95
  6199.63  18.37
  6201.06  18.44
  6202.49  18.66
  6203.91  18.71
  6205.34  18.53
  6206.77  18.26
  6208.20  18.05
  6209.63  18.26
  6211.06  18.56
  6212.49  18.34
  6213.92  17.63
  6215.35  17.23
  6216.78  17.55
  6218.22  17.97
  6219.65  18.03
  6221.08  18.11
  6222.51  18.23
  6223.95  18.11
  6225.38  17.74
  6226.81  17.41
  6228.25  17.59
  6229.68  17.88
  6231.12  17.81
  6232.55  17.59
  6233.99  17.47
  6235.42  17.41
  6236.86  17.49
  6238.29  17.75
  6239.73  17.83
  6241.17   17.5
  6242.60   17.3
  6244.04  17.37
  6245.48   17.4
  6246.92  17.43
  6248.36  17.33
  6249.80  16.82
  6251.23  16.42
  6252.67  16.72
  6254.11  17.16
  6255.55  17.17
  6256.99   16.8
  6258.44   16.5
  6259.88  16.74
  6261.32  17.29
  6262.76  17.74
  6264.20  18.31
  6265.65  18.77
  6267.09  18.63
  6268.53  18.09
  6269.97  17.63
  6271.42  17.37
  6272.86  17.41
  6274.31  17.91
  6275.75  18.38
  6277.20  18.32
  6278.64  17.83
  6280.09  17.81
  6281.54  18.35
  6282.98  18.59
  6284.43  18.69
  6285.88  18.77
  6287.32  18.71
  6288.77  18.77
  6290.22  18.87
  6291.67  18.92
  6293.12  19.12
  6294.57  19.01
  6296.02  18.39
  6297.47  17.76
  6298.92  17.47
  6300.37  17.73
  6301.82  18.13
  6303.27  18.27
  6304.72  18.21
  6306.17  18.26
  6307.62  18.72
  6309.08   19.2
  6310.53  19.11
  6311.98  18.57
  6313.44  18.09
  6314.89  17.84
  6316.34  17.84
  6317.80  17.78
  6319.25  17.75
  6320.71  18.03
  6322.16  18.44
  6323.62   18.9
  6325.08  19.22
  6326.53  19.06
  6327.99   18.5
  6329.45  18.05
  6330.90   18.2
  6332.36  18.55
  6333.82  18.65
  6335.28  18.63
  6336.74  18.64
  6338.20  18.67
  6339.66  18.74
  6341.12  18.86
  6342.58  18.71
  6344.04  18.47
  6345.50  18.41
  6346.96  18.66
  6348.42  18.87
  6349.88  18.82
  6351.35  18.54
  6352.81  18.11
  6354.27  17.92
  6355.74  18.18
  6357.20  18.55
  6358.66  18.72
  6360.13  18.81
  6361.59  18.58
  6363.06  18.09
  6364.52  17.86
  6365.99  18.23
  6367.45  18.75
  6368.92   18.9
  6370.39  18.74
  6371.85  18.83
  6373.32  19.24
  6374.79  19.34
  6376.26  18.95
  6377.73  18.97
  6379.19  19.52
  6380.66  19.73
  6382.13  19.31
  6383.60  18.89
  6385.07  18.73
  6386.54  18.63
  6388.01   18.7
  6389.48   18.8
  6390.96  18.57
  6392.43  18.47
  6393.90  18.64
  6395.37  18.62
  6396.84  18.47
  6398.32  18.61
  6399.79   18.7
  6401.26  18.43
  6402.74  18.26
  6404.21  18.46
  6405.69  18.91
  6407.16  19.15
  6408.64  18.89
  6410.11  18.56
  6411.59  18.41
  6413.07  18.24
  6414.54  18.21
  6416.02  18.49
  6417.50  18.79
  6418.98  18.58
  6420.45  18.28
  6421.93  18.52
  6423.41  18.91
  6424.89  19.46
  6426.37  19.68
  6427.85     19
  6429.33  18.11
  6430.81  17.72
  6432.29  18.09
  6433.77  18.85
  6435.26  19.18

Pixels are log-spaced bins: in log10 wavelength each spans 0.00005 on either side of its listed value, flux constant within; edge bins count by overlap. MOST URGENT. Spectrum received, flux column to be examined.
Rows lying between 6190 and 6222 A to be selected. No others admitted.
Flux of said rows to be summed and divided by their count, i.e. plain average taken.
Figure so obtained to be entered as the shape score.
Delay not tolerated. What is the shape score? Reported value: 17.9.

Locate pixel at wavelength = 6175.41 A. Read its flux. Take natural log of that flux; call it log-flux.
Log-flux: 2.88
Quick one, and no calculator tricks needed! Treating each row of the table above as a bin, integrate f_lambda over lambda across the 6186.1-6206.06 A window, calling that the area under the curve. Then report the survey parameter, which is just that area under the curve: 356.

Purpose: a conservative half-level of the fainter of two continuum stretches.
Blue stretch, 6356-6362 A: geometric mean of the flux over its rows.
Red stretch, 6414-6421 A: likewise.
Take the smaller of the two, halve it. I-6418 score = 9.23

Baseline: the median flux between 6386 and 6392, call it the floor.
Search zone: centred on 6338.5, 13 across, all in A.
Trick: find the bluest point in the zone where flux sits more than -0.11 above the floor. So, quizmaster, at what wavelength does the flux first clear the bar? 6333.82 A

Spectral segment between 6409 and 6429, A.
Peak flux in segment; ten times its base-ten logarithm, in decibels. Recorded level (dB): 12.9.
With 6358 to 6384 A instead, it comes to 13.0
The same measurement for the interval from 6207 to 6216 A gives 12.7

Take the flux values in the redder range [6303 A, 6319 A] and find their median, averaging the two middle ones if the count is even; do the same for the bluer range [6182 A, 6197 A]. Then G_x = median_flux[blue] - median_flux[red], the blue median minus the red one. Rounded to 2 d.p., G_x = -0.63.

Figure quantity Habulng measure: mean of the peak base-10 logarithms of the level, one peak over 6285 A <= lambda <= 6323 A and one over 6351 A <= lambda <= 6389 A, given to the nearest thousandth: 1.289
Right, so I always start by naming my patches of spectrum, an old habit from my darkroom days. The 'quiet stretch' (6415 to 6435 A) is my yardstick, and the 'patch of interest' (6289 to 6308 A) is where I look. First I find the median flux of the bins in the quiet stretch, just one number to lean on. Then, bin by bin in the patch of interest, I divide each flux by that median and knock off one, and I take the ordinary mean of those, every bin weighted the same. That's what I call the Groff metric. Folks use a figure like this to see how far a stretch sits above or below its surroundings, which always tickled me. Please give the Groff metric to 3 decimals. -0.011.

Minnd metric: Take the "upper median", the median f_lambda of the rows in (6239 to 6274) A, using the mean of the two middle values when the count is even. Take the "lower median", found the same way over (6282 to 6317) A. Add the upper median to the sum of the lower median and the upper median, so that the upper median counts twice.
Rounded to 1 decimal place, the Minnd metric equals 53.3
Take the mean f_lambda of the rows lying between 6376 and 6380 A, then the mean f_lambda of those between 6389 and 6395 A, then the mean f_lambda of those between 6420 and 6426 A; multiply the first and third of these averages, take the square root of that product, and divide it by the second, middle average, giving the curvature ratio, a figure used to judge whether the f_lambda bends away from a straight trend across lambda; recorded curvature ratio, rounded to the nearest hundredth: 1.02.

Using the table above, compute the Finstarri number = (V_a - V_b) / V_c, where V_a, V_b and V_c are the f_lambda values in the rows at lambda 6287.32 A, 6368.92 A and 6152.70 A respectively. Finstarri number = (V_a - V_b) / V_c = -0.010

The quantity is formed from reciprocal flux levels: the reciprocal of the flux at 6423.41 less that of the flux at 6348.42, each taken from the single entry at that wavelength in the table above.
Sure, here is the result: -0.0001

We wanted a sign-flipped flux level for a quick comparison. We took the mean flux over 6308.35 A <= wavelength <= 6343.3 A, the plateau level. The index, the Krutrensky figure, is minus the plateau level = -18.5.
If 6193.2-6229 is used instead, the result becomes -17.9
